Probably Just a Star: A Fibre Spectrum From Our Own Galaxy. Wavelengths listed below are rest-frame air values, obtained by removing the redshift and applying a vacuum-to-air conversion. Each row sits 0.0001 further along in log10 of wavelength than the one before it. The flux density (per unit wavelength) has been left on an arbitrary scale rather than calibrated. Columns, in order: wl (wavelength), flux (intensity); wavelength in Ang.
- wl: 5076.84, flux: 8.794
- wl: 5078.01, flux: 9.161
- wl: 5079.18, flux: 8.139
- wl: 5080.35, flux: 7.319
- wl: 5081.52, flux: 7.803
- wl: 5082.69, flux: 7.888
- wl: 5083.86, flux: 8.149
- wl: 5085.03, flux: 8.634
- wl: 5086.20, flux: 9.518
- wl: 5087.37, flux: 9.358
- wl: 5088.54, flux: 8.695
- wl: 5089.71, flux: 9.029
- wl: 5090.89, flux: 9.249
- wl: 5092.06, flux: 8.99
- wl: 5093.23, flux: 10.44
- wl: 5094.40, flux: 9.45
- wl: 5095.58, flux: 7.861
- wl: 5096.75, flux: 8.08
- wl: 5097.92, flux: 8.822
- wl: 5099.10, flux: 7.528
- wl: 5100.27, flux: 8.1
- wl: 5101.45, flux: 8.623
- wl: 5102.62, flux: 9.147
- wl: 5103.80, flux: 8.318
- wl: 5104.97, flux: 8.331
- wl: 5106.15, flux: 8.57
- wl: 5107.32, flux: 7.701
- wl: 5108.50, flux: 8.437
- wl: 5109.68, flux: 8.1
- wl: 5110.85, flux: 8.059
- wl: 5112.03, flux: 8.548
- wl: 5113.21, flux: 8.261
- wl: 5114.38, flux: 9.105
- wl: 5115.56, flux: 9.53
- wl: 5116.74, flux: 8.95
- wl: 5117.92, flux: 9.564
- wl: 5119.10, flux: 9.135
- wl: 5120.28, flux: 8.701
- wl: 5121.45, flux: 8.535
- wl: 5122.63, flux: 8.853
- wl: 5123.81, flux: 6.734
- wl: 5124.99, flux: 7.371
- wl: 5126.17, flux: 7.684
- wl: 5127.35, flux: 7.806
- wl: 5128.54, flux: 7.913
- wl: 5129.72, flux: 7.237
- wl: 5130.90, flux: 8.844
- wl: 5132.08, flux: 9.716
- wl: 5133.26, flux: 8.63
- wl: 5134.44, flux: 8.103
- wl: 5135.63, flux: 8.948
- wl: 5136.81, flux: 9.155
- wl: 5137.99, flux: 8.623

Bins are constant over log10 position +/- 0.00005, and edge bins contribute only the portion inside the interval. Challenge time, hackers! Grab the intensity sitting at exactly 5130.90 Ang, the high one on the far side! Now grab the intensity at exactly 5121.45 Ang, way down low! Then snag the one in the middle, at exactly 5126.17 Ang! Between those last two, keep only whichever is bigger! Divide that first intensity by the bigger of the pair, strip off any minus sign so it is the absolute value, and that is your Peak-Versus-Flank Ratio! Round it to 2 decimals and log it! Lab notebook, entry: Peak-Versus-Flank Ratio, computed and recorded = 1.04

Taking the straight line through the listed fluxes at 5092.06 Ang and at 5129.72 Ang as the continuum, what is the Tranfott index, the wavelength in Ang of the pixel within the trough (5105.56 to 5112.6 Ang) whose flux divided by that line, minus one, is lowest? 5107.32 Ang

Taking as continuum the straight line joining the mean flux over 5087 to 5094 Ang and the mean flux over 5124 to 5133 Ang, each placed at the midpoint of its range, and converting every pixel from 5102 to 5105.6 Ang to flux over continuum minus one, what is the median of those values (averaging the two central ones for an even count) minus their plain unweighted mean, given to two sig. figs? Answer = -0.026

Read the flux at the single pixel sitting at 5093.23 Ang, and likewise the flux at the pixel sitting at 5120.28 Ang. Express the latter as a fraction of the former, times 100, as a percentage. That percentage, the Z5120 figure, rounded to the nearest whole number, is 83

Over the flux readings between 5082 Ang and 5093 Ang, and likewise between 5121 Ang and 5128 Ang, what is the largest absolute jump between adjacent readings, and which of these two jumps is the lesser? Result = 0.88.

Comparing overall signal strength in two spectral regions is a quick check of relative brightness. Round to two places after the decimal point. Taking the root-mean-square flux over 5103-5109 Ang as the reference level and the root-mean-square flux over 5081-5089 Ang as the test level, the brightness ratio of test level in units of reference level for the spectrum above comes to 1.04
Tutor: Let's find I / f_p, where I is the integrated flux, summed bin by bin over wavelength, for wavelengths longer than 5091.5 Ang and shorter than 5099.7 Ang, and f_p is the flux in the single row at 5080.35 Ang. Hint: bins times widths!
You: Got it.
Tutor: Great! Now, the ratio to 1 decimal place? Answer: 9.8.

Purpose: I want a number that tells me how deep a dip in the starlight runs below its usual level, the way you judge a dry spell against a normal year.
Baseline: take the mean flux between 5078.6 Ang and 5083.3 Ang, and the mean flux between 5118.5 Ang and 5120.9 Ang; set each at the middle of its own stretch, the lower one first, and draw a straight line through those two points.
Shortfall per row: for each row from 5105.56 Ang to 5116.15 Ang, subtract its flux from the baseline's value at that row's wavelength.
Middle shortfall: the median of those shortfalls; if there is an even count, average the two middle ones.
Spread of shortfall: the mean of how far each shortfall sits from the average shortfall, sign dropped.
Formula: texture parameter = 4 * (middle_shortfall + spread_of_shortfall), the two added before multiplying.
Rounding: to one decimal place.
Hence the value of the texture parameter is 2.2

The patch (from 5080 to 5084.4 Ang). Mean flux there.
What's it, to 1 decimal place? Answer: 7.8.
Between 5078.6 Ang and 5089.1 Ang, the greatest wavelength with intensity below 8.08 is 5082.69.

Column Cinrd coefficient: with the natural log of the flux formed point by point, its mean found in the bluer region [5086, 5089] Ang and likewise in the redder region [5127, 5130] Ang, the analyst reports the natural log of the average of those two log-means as 0.754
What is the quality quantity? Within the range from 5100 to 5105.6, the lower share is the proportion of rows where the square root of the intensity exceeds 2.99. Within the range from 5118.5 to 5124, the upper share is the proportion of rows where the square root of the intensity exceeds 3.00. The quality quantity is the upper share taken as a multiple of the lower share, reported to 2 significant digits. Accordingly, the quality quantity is 1.0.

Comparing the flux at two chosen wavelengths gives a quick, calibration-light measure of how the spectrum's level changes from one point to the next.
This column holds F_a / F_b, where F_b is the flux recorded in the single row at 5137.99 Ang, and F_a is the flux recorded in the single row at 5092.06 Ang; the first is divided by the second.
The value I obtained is 1.04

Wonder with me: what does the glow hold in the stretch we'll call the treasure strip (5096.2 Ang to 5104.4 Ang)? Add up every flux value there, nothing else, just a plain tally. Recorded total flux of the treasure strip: 58.6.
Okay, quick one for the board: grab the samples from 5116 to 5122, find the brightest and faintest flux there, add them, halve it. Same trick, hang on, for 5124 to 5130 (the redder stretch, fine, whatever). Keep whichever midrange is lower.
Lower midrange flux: 7.6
